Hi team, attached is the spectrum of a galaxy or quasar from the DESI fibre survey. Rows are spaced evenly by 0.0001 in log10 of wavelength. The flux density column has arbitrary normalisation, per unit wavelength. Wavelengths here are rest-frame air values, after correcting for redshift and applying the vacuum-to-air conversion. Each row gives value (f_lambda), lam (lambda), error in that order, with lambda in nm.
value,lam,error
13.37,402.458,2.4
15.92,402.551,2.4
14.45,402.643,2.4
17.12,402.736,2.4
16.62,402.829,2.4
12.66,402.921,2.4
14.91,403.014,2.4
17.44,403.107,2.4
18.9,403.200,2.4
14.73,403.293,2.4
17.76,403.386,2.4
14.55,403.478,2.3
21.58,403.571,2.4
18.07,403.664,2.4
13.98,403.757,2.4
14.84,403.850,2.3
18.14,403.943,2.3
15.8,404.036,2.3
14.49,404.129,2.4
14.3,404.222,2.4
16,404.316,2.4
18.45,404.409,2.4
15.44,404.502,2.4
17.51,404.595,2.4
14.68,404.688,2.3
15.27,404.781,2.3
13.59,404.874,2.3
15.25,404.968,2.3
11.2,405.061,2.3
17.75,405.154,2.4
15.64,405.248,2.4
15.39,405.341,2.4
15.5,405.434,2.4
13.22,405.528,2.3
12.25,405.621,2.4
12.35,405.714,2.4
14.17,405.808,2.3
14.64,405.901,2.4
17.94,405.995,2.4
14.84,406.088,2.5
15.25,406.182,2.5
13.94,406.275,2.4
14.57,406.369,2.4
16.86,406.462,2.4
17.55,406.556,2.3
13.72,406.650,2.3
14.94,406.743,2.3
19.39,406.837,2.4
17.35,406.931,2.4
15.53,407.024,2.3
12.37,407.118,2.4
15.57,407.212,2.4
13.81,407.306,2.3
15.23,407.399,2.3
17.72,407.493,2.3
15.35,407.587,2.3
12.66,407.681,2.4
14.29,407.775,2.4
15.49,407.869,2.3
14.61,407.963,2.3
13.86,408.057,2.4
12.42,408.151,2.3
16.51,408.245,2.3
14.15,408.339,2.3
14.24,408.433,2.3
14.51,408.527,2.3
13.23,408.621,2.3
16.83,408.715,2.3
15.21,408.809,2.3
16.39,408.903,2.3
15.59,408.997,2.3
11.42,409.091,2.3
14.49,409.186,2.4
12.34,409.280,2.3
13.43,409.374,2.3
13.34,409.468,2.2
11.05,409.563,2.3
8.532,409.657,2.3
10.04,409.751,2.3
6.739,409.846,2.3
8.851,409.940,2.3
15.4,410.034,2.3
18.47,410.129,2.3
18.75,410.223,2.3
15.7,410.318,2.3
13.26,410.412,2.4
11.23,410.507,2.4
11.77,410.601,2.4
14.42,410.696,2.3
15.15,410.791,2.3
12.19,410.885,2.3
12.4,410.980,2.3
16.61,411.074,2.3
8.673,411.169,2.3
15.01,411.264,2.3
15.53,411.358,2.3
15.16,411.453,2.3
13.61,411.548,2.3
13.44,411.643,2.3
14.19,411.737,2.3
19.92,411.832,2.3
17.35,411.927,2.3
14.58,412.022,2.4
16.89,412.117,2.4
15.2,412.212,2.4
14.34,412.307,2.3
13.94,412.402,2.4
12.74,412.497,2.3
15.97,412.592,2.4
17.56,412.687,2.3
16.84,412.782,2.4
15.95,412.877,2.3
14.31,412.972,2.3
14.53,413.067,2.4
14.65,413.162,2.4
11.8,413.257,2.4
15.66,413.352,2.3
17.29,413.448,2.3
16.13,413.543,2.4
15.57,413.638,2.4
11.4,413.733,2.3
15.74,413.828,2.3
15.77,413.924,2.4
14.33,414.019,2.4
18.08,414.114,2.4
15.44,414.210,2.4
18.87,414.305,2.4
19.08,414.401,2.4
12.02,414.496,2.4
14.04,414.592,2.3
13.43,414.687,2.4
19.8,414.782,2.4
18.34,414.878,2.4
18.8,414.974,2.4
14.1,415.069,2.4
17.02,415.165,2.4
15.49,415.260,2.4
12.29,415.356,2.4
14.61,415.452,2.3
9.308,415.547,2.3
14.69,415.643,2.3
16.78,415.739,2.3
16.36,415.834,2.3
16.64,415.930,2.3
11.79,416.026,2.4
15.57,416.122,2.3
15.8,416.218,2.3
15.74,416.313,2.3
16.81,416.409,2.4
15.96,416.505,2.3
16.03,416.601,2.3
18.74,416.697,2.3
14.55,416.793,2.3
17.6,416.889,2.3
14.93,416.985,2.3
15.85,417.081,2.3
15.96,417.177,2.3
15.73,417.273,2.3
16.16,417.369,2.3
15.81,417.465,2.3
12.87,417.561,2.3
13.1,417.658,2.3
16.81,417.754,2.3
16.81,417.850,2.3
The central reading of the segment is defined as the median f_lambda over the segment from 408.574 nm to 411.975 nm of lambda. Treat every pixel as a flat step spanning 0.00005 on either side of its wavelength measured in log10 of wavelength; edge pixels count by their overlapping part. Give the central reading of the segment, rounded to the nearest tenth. 13.9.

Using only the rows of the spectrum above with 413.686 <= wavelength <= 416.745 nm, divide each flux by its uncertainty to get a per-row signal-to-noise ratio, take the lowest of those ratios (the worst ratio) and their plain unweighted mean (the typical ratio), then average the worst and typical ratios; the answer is 5.34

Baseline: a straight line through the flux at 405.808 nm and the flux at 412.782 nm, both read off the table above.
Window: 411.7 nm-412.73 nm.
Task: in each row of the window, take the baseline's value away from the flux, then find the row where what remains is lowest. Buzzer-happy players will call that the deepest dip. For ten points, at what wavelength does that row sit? 412.497 nm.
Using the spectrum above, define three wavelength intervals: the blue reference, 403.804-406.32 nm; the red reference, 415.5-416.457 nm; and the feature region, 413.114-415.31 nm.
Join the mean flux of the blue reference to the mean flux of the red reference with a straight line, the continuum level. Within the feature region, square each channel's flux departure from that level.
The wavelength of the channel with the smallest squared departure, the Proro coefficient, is 413.162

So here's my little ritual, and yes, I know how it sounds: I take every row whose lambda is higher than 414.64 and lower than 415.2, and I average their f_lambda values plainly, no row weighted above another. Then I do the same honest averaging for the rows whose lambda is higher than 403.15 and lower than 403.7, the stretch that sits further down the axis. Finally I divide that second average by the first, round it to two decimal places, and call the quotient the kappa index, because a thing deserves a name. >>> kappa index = 1.04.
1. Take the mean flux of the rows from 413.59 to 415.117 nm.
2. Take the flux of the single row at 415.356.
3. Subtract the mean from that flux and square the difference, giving 13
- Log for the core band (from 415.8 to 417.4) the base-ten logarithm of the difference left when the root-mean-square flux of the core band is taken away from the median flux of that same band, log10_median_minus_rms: -2.32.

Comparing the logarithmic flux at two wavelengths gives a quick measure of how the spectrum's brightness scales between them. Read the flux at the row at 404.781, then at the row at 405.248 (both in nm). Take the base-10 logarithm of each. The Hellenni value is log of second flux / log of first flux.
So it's 1.01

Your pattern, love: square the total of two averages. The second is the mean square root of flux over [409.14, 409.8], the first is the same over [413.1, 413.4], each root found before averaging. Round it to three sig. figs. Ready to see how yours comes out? 51.5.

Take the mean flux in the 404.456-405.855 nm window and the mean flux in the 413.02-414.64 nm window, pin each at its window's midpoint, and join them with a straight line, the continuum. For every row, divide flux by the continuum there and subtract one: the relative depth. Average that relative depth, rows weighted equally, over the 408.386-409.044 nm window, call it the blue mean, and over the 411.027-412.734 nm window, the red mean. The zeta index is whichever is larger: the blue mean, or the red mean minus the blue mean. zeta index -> 0.016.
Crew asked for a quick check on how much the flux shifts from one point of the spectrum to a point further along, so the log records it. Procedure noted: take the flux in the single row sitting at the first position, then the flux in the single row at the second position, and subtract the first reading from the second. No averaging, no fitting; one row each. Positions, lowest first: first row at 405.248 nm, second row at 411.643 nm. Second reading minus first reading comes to -2.2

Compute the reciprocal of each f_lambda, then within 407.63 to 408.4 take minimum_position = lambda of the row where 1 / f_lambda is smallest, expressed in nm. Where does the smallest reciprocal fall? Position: 408.245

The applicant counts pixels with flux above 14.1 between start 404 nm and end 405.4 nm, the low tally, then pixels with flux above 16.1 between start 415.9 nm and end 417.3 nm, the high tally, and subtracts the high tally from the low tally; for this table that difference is 9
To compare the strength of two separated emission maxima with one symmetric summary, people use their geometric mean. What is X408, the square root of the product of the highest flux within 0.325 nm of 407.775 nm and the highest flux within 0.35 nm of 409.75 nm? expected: 16.5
